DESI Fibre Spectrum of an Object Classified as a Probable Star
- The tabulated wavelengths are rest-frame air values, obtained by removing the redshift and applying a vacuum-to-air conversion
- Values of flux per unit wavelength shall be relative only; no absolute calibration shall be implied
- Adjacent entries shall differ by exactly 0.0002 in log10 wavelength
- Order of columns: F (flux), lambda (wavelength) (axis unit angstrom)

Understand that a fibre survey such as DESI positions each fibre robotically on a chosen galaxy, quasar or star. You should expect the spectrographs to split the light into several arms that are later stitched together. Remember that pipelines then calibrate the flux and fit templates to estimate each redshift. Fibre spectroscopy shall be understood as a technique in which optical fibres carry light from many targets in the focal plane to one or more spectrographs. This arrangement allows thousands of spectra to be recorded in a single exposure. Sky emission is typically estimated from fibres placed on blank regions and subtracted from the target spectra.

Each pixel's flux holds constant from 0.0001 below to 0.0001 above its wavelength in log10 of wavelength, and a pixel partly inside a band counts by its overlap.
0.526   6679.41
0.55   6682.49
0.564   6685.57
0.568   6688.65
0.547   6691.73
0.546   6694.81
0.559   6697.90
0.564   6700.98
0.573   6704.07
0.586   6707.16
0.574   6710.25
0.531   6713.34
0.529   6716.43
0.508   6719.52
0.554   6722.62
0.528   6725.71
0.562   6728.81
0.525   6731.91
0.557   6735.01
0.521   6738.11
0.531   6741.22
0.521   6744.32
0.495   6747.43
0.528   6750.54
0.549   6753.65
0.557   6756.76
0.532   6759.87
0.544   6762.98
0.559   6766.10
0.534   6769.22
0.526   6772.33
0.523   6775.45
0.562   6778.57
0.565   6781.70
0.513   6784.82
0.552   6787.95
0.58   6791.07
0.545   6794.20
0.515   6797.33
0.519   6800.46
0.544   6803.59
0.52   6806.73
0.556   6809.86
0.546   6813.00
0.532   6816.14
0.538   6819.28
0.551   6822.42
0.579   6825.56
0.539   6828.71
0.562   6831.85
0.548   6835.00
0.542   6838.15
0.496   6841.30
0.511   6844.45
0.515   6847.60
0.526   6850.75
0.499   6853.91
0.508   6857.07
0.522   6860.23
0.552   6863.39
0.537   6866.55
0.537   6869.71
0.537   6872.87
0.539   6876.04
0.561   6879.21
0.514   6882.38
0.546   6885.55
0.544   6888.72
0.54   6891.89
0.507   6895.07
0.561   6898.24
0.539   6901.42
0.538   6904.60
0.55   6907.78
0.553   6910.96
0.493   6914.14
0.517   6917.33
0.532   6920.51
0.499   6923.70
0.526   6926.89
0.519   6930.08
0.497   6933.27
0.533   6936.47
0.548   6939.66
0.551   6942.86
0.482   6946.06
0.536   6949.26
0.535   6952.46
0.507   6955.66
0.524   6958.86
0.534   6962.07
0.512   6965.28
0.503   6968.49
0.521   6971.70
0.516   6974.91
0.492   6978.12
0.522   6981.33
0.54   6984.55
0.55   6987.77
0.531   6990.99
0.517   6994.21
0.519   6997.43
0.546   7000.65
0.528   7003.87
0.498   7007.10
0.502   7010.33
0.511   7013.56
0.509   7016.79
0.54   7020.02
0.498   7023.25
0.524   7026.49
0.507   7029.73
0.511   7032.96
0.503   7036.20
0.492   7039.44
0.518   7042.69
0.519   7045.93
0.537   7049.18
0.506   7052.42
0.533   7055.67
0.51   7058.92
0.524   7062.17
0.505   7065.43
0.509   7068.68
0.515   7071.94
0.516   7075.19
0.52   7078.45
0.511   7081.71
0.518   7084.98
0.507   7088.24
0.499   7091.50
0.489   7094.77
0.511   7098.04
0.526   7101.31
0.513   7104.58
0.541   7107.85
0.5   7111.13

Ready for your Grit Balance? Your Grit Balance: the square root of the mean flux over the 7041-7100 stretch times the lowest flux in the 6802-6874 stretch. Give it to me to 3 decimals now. 0.505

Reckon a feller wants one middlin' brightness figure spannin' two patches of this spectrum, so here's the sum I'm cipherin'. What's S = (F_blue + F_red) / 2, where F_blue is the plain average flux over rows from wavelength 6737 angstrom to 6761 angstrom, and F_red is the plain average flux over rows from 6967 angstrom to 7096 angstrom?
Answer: 0.522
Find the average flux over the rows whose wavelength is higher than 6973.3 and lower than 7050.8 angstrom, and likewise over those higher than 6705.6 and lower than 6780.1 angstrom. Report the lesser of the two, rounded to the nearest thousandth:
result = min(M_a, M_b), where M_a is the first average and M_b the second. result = 0.518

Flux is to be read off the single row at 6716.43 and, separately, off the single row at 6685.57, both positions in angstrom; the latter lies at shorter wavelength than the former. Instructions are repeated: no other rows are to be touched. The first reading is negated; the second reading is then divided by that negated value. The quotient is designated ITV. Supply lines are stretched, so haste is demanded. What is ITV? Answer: -1.07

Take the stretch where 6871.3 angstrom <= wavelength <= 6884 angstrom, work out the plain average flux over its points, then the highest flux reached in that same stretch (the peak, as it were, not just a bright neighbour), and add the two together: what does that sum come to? 1.10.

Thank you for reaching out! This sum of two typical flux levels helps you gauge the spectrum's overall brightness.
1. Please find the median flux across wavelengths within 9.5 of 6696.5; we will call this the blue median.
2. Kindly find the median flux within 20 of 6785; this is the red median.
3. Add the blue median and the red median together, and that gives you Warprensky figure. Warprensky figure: 1.11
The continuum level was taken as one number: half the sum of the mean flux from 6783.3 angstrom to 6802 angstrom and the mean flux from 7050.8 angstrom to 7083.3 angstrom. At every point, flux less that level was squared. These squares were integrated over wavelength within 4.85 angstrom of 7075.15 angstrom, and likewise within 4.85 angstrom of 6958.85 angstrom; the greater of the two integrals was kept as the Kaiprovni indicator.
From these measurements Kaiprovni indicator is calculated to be 0.001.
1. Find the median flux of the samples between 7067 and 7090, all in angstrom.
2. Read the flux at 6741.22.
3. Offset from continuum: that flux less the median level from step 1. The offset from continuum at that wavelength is 0.016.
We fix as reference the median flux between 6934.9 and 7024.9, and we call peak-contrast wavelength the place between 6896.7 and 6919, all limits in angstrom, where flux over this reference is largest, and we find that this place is 6898.24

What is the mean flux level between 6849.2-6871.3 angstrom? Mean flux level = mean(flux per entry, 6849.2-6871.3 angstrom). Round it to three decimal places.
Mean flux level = 0.526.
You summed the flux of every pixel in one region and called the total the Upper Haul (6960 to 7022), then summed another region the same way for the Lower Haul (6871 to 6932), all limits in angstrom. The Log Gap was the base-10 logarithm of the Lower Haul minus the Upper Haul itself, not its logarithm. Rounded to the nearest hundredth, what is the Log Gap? -8.89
